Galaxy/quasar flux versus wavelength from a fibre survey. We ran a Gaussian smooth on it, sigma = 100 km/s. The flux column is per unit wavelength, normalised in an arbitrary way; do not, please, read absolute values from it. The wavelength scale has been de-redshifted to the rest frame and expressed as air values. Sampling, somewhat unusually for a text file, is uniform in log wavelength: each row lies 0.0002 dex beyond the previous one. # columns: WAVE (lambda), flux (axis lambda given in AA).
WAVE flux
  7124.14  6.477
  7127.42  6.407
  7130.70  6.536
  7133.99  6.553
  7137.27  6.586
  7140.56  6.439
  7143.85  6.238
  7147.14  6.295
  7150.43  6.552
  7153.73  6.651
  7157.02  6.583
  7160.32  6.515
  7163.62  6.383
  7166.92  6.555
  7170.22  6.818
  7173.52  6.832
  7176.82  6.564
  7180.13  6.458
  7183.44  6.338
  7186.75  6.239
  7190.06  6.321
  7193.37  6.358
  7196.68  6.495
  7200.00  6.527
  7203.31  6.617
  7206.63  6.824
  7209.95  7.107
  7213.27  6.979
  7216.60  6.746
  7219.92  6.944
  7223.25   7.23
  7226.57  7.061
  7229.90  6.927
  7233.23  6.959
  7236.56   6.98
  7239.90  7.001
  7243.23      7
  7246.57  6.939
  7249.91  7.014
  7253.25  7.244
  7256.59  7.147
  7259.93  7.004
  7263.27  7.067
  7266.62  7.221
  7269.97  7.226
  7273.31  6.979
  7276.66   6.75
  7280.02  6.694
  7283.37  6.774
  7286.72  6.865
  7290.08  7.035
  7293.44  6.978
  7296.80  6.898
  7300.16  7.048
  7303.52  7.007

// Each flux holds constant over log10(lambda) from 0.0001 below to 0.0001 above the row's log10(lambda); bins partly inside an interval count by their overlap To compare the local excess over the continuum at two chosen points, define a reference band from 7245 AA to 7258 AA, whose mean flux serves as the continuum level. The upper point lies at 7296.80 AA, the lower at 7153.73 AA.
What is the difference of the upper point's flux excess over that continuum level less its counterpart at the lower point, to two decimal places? 0.25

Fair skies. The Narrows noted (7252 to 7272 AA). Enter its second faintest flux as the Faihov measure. 7.067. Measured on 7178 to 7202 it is 6.321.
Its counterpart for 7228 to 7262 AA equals 6.939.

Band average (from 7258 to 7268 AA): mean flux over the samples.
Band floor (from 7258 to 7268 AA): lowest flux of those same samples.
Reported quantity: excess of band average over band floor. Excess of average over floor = 0.09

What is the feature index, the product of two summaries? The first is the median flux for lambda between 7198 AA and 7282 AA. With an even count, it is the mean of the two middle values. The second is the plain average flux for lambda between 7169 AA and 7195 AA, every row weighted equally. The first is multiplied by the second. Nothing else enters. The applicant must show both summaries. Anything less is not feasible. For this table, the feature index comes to 45.3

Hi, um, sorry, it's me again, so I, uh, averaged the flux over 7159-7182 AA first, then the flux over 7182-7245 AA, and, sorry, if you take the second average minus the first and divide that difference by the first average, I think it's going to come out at 0.028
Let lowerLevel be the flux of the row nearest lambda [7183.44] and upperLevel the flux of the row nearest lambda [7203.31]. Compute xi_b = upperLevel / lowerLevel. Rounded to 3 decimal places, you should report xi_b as 1.044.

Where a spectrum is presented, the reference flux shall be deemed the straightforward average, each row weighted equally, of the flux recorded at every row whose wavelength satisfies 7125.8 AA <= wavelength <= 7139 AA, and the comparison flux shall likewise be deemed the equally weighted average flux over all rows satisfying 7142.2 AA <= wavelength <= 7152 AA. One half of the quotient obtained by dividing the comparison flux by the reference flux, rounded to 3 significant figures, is 0.488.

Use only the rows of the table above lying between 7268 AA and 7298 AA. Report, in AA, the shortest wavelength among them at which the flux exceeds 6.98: 7269.97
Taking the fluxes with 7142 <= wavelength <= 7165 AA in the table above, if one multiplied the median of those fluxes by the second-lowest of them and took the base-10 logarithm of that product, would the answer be 1.61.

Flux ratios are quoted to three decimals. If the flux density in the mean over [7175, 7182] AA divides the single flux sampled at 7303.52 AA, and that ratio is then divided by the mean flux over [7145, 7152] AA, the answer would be 0.168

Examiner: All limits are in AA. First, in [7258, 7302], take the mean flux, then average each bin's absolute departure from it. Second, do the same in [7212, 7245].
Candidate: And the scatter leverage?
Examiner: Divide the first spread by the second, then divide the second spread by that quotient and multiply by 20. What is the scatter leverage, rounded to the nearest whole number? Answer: 1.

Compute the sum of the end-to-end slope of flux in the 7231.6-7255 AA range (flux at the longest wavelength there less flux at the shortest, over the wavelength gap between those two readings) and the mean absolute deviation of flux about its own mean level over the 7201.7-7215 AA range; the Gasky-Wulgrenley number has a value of 0.18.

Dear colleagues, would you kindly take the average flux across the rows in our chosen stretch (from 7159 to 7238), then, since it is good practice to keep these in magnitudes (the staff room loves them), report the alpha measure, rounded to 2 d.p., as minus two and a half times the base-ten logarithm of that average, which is -2.07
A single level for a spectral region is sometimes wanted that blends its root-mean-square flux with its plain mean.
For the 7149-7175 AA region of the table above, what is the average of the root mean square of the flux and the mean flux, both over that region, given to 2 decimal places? 6.61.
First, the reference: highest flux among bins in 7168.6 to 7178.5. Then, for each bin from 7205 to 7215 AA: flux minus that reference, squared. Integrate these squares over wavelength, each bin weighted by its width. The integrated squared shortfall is 0.32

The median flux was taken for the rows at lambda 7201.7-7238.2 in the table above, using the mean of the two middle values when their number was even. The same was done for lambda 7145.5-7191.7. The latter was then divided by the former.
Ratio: 0.939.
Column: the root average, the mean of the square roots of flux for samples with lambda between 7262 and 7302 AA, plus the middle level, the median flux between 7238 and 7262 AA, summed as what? 9.6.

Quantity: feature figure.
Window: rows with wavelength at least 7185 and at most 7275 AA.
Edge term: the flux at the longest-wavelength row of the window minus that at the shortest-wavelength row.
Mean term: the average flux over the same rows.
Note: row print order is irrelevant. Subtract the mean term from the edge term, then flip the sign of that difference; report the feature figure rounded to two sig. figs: 6.2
